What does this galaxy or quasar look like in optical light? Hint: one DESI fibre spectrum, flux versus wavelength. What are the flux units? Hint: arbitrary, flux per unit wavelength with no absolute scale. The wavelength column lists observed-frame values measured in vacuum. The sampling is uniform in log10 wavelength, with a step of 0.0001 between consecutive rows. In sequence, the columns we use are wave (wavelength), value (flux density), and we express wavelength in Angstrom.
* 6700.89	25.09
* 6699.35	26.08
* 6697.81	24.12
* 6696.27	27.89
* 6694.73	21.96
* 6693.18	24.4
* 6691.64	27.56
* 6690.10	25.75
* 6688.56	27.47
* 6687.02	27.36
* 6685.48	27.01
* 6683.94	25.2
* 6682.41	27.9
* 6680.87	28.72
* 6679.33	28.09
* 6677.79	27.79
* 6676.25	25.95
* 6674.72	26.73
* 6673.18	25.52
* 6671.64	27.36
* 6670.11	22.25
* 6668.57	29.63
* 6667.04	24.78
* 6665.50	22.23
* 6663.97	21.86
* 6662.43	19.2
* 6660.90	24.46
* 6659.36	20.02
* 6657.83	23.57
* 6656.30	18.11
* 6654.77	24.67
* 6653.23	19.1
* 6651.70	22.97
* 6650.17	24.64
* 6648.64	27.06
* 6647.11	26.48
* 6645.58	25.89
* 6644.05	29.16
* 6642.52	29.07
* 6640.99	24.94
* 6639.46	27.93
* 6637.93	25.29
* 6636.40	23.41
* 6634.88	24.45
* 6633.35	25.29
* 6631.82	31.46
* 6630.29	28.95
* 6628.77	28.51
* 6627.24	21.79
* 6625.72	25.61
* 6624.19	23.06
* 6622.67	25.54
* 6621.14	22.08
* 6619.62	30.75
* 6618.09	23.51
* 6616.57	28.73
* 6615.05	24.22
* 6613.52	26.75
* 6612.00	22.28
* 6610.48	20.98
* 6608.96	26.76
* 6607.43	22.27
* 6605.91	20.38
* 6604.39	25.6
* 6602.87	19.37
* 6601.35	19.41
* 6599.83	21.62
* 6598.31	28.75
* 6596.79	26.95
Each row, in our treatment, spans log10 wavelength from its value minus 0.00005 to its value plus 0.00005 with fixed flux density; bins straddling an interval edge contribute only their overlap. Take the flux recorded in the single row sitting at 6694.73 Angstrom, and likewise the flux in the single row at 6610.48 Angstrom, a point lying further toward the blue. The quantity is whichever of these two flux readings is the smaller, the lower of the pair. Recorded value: 21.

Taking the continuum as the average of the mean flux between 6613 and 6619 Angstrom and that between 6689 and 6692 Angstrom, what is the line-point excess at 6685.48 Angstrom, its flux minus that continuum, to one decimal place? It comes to 0.8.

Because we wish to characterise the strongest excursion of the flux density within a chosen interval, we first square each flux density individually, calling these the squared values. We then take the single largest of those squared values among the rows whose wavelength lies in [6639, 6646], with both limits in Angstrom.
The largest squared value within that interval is 850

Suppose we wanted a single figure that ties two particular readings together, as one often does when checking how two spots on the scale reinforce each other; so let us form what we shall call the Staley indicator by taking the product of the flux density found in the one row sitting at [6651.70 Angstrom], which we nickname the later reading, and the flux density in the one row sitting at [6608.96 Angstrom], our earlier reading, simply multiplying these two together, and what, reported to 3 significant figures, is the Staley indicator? 615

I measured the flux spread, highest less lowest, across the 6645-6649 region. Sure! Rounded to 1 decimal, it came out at 1.2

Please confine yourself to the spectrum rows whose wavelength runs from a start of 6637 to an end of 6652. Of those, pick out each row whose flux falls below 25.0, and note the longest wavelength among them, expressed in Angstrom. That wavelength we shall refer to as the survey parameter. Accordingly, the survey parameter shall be 6651.70 Angstrom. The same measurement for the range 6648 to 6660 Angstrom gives 6659.36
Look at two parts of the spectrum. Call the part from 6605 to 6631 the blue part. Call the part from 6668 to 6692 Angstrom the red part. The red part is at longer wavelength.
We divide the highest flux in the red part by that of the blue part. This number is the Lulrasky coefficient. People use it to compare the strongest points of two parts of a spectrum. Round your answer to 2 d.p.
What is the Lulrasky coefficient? 0.96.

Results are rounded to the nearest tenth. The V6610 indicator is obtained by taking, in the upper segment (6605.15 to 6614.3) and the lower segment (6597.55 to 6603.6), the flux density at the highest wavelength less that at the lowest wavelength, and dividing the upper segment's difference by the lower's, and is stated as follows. -0.7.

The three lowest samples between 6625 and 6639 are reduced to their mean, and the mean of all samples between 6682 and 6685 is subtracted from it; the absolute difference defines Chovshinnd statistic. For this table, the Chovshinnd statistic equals 3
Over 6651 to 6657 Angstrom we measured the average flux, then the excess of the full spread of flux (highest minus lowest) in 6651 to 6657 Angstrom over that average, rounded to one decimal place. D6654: -14.7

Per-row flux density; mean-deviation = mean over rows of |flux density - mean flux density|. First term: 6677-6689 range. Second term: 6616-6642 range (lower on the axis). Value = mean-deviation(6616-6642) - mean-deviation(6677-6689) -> 1.7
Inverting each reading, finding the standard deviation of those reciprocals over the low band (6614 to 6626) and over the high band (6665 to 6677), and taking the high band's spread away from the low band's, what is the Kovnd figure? 0.0004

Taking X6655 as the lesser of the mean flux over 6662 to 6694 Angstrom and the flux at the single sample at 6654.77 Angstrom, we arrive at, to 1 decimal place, 24.7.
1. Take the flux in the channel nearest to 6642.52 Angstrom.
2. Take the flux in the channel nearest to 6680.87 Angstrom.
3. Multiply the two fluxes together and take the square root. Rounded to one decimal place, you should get 28.9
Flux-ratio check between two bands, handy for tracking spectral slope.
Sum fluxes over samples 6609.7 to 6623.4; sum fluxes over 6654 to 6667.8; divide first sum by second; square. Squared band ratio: 1.3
